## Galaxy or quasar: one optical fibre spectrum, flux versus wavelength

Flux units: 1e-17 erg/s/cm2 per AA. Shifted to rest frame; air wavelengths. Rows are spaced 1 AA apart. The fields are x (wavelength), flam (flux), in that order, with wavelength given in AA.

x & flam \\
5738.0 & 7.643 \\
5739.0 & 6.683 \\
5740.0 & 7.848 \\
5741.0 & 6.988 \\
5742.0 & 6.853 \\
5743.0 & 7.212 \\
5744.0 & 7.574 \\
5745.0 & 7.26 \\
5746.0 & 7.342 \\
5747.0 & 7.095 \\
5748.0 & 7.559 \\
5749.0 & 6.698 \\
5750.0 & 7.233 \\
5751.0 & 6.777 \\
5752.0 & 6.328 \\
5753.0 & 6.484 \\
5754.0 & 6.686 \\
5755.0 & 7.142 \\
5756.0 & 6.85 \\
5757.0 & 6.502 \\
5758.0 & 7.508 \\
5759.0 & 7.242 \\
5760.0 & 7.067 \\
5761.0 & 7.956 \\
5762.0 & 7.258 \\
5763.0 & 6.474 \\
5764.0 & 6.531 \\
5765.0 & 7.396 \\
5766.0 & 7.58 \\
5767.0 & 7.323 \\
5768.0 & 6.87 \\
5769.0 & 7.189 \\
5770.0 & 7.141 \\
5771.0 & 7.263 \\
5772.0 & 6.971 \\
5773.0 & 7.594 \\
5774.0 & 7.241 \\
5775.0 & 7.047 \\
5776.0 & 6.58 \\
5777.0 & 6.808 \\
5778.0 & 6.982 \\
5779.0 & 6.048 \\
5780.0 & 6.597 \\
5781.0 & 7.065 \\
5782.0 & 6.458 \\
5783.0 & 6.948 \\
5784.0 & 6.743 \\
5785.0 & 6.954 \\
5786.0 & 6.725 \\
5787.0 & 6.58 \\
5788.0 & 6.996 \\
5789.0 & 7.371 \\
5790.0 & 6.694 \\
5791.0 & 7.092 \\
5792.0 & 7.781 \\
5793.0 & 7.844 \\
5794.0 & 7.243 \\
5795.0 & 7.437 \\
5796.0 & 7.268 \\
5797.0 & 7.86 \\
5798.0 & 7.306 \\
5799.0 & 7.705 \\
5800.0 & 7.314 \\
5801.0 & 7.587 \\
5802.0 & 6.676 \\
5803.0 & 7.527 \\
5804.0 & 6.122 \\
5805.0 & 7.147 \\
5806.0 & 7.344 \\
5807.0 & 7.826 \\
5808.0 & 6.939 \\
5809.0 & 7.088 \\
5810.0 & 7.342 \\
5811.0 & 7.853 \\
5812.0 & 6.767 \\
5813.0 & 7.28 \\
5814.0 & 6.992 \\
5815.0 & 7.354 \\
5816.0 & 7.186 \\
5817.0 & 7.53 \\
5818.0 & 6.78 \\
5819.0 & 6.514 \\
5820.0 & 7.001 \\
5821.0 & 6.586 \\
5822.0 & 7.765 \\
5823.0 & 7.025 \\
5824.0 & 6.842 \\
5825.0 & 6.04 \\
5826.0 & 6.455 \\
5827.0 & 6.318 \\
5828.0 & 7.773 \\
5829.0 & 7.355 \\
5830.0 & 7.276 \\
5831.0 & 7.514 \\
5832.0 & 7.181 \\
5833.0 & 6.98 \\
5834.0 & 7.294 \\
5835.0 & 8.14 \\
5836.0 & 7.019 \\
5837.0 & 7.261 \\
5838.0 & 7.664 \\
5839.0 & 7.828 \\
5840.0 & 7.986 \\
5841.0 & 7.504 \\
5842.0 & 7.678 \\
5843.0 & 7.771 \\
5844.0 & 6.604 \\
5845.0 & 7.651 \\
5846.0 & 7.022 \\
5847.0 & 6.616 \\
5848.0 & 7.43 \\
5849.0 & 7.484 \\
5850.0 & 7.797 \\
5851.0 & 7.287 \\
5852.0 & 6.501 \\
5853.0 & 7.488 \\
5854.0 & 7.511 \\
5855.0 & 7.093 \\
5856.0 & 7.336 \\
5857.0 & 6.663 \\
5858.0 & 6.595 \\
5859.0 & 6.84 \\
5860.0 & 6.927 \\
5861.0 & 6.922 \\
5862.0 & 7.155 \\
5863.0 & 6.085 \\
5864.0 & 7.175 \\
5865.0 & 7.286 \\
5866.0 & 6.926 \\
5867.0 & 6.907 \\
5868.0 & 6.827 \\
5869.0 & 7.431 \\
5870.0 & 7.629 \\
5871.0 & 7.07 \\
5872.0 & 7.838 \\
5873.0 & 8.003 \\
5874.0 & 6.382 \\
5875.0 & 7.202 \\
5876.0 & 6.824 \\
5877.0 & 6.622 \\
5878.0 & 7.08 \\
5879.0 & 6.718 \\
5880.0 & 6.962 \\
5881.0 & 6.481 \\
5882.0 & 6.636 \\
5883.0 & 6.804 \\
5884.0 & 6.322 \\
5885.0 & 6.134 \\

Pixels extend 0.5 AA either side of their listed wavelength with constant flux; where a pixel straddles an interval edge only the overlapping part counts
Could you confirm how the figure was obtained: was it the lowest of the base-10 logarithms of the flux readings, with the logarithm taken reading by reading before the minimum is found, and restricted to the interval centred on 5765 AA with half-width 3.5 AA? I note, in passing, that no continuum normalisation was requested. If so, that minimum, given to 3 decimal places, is 0.811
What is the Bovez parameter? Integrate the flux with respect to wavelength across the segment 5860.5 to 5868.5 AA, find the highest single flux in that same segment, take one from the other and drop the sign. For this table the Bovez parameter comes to 48.0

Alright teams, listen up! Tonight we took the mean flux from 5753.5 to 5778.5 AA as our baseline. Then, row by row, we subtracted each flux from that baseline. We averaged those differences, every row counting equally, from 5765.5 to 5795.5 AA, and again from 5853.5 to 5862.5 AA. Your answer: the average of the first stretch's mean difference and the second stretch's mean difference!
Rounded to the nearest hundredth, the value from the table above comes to 0.07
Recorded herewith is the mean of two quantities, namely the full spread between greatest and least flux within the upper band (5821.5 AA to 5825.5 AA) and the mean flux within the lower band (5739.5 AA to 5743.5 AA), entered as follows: 4.48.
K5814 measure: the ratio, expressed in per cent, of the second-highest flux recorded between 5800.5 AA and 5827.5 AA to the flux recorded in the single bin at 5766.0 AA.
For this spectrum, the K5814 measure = 103.2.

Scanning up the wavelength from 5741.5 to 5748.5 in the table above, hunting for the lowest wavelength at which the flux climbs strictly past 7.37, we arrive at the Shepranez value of 5744.0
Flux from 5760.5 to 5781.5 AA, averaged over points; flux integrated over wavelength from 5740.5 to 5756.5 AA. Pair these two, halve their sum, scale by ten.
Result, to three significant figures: 596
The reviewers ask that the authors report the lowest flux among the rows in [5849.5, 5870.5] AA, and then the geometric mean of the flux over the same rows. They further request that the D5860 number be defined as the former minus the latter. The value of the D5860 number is -0.97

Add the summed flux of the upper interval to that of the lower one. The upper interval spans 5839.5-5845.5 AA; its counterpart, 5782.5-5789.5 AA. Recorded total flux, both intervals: 94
